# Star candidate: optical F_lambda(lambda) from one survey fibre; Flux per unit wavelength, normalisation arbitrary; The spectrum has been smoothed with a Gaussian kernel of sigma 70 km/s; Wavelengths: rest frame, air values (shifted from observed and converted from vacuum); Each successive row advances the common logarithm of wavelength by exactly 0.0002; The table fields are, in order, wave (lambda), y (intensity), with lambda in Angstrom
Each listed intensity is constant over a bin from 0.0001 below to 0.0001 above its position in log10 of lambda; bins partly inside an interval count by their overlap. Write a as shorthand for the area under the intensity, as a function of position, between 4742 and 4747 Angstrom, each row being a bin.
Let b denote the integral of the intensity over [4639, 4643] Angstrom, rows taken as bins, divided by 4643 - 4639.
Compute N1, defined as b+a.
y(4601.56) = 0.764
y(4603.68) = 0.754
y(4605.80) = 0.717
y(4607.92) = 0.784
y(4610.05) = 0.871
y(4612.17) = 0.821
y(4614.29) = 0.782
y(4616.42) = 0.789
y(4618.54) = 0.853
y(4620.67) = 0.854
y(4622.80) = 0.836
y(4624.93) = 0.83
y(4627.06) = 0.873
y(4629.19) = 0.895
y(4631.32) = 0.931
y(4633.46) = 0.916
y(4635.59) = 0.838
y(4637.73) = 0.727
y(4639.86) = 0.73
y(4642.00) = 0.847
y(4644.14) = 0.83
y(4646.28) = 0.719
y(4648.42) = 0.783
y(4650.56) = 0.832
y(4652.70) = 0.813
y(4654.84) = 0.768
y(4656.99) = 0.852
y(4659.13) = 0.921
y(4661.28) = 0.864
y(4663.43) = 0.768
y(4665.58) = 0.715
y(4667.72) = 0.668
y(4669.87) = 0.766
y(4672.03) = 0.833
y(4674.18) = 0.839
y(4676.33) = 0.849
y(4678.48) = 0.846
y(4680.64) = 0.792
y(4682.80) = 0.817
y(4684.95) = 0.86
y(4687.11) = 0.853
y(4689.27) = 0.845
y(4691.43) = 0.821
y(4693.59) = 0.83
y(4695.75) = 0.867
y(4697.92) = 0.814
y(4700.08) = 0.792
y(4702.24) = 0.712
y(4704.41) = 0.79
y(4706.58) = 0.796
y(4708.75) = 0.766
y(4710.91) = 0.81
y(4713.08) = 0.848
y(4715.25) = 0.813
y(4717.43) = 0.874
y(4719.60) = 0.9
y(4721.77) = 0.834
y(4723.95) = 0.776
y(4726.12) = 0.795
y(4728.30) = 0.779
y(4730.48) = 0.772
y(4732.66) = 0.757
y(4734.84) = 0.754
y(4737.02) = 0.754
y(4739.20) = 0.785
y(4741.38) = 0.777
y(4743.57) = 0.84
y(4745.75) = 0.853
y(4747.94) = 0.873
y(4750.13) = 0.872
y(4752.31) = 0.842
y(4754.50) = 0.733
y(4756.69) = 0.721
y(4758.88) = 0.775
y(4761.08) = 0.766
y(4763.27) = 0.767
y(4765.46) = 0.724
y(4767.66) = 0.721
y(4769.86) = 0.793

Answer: 4.99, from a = 4.2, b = 0.79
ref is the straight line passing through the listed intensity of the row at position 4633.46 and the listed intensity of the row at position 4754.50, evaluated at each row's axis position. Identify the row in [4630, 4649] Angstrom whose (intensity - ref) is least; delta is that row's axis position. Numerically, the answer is 4637.73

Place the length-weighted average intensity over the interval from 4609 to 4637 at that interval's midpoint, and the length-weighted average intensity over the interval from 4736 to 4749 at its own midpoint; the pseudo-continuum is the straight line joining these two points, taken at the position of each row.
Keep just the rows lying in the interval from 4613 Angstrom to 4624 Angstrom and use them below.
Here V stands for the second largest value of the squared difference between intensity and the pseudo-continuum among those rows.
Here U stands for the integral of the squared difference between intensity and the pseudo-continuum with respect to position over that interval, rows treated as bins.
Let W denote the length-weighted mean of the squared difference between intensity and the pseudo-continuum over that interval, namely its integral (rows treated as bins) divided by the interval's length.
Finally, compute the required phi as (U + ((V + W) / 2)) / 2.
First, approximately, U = 0.021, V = 0.004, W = 0.0019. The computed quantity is 0.012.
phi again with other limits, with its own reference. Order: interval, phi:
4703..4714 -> 0.010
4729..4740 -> 0.017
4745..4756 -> 0.020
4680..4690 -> 0.004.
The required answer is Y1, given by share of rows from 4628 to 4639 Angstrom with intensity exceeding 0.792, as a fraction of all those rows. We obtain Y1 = 0.8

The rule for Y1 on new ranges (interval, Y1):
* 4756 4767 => 0.0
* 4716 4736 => 0.4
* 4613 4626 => 0.7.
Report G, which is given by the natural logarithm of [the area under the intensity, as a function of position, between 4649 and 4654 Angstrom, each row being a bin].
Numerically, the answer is 1.41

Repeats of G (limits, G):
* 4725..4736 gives 2.14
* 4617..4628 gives 2.23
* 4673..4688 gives 2.53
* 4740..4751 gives 2.22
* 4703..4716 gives 2.34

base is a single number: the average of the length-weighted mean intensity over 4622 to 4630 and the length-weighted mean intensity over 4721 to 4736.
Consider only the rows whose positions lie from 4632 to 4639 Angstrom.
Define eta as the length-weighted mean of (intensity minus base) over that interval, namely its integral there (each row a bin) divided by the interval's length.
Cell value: 0.011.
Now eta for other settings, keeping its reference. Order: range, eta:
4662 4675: -0.053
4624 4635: 0.069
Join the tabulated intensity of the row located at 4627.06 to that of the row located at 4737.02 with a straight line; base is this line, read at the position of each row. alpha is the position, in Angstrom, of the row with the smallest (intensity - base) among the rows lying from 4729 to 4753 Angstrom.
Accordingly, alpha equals 4734.84 Angstrom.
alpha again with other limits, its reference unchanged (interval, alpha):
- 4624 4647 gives 4637.73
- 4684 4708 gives 4702.24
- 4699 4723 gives 4702.24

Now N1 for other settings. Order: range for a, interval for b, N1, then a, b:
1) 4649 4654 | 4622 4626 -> 4.92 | 4.1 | 0.83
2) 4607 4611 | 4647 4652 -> 4.11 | 3.3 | 0.80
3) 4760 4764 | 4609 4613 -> 3.92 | 3.1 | 0.85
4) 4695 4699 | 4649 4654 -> 4.17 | 3.3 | 0.82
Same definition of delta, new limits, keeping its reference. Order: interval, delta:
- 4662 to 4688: 4667.72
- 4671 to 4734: 4702.24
